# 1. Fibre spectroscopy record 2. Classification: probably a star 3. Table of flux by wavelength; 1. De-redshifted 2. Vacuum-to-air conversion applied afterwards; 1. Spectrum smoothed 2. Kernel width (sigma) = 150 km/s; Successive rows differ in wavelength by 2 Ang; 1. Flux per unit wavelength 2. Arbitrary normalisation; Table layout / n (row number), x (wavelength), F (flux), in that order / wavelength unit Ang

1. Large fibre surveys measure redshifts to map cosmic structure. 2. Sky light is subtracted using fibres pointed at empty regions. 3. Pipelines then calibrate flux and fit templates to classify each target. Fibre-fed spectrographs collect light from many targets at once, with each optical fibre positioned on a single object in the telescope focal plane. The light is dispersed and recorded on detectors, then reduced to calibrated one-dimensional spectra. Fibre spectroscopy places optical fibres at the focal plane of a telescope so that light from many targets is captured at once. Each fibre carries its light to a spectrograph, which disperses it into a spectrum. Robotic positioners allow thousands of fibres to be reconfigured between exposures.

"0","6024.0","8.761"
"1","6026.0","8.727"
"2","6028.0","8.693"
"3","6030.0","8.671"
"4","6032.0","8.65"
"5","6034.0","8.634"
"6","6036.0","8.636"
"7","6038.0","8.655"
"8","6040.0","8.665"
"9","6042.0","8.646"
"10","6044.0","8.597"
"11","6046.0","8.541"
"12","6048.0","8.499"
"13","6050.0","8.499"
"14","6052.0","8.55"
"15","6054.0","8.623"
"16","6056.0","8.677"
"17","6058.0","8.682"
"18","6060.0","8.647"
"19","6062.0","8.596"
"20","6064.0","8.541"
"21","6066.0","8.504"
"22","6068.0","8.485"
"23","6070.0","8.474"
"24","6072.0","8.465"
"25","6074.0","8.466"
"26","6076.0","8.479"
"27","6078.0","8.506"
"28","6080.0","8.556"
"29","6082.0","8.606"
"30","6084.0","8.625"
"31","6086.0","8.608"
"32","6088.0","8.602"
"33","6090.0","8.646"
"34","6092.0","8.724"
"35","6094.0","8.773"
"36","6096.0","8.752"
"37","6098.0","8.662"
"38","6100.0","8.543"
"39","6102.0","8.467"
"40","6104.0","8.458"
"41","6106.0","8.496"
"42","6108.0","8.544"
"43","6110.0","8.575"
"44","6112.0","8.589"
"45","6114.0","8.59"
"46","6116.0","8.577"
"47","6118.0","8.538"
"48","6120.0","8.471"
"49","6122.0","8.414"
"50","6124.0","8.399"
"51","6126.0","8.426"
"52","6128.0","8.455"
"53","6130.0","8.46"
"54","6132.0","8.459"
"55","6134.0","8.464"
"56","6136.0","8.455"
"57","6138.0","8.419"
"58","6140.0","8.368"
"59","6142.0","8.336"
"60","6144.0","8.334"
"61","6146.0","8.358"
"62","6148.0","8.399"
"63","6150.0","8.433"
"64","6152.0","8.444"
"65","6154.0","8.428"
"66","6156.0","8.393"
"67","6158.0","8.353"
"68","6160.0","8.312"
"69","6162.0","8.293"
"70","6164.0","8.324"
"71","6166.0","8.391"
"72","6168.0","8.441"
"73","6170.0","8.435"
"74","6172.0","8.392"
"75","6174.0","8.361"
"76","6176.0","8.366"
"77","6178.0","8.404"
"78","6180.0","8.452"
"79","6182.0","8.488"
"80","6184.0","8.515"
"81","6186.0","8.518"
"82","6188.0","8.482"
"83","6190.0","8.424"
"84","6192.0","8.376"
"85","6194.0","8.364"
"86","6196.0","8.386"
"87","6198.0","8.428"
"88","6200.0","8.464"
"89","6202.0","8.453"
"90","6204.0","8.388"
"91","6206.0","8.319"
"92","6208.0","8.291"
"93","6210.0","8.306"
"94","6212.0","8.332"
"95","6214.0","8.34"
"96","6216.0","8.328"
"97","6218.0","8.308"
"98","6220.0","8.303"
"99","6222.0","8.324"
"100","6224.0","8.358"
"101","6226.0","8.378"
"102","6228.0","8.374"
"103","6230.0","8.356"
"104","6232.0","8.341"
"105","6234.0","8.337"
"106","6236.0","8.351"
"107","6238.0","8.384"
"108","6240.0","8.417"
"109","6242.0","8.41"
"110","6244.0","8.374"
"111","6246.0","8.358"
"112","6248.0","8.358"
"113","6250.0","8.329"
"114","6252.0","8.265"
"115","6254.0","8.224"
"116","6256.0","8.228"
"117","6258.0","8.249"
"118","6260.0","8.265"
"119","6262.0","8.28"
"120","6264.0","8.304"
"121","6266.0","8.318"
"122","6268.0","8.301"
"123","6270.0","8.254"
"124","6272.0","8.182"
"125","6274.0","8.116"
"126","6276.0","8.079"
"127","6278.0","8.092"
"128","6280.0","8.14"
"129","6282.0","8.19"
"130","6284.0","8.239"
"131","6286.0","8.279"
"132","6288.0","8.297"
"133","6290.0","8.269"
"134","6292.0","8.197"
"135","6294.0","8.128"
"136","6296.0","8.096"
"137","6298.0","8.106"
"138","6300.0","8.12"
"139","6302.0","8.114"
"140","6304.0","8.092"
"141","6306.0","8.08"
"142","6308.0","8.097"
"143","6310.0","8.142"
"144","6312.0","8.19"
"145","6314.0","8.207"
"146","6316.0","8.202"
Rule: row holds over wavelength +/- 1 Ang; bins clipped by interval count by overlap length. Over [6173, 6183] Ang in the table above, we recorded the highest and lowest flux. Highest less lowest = 0.13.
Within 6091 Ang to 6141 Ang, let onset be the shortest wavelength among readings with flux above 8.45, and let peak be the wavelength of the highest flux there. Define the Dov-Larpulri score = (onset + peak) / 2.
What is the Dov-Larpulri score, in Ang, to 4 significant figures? 6093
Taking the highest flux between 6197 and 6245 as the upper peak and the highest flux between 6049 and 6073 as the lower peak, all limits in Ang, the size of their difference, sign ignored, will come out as 0.22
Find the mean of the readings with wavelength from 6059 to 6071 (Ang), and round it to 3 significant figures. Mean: 8.54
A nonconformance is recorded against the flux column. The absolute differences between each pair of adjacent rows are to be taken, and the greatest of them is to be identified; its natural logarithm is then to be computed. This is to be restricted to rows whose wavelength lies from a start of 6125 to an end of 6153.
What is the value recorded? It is -2.98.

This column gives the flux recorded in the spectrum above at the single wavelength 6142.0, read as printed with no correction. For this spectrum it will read 8.336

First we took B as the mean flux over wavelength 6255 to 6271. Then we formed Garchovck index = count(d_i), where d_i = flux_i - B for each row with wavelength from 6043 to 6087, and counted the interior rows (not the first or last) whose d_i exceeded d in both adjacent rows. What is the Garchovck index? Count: 2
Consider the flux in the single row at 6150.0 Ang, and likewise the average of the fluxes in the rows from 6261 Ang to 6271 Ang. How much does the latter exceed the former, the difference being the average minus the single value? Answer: -0.142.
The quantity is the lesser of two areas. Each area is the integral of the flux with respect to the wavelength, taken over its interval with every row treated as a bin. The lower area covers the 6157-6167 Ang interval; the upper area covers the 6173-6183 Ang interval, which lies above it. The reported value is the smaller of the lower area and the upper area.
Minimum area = 83.3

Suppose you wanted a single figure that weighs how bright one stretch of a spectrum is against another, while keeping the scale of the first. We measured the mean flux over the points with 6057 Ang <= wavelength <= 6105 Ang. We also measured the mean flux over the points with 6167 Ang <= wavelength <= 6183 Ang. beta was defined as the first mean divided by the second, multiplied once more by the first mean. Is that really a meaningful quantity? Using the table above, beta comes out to 8.74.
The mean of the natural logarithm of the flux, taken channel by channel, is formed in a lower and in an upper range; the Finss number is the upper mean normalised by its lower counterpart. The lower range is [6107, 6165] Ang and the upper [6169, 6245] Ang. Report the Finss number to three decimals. 0.997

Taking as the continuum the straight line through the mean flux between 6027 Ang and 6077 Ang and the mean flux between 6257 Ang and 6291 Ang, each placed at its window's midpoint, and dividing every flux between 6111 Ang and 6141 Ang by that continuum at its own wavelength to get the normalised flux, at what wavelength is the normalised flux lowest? 6140.0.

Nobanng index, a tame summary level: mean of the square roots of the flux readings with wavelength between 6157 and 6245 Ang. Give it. 2.89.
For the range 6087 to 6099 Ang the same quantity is 2.95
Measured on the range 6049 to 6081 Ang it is 2.92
